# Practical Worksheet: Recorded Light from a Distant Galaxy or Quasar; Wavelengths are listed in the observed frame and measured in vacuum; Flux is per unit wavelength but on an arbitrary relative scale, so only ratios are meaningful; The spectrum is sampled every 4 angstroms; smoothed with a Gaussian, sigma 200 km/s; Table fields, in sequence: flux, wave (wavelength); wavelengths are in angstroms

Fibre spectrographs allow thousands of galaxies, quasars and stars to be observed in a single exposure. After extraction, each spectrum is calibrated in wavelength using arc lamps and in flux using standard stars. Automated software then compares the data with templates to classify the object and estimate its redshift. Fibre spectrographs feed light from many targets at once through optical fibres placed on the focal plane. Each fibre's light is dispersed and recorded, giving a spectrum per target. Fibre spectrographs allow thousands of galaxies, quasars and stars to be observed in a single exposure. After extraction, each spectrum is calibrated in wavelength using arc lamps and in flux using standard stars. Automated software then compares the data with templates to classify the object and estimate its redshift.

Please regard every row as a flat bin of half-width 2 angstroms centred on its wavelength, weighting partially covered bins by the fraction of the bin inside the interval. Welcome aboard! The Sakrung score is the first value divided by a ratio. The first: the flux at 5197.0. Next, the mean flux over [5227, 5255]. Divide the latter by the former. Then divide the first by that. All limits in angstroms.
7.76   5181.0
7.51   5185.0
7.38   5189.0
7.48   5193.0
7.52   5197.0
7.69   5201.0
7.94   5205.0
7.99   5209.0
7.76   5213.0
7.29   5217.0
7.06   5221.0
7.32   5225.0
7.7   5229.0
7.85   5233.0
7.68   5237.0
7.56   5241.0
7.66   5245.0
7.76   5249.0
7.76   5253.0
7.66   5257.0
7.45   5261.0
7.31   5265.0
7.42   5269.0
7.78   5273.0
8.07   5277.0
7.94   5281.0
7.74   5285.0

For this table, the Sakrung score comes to 7.33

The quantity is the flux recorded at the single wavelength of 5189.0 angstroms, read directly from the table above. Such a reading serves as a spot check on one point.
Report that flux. 7.38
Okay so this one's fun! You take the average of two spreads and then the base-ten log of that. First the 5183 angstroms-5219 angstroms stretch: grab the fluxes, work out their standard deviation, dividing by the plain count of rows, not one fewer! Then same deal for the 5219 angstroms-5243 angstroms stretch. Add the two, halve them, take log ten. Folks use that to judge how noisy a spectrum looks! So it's -0.61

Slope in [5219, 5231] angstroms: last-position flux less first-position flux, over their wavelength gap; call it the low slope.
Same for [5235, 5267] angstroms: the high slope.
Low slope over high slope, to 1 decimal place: -6.1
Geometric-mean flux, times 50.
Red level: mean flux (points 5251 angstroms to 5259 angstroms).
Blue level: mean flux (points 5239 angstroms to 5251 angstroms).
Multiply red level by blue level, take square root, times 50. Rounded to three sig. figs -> 384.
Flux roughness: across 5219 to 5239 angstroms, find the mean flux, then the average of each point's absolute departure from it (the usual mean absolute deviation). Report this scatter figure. 0.27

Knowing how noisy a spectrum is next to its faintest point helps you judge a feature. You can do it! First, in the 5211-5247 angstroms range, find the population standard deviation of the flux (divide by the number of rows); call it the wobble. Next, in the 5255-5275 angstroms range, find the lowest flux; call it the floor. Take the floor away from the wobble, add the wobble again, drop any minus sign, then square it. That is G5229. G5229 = 46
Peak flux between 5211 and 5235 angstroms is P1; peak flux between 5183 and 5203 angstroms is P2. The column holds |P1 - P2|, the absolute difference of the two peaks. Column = 0.16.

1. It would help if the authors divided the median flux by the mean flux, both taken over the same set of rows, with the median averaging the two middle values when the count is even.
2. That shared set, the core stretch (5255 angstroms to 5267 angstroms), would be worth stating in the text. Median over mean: 1.00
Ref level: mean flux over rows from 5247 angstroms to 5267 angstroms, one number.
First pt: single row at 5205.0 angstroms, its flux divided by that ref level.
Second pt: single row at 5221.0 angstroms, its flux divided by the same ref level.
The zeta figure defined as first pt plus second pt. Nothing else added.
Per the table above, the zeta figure 1.98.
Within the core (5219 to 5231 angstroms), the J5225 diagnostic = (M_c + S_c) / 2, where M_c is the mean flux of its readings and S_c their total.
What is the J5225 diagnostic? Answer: 14.7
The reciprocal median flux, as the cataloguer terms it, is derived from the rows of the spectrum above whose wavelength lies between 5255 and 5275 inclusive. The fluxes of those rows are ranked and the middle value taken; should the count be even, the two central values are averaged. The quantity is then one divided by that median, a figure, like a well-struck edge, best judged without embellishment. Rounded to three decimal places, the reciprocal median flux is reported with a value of 0.134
